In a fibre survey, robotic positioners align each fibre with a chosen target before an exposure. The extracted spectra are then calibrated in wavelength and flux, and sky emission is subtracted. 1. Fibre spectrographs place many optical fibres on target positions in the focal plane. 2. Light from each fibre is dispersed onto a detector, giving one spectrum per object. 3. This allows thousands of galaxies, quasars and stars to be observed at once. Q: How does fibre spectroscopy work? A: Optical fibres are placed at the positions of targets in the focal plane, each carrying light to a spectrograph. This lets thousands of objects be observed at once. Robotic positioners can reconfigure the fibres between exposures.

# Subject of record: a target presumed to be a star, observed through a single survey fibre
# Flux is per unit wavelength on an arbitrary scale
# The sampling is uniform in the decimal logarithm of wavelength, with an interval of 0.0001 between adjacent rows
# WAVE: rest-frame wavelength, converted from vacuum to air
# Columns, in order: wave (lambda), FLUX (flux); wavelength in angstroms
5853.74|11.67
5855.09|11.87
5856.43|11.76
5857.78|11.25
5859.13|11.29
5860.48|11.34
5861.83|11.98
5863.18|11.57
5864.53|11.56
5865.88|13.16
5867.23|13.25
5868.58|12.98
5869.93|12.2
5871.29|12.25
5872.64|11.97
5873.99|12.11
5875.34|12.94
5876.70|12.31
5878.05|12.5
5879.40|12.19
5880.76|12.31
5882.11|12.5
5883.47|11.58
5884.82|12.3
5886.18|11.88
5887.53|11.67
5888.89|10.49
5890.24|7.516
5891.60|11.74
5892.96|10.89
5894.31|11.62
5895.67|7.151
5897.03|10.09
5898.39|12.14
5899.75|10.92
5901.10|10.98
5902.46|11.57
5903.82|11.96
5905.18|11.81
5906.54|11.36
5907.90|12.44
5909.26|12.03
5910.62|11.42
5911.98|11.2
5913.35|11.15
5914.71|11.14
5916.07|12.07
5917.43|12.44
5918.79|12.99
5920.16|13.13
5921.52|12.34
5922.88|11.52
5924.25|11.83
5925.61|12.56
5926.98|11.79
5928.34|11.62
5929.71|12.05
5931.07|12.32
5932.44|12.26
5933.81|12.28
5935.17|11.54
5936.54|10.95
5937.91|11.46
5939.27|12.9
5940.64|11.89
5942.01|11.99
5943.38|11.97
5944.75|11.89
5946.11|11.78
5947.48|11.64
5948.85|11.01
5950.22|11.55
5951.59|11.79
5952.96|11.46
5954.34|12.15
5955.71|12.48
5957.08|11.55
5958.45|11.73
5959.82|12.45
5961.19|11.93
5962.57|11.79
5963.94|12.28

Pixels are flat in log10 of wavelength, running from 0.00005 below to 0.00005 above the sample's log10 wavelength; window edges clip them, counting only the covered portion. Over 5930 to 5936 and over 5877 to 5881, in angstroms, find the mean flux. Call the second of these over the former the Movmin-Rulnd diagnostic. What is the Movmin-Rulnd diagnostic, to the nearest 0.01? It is 1.02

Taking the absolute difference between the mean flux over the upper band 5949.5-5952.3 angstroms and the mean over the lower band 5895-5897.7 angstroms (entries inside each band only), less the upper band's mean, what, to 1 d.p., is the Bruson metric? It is -8.6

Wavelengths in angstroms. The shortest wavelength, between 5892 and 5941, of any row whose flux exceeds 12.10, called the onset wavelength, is 5898.39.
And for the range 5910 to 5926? 5917.43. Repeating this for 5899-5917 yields 5907.90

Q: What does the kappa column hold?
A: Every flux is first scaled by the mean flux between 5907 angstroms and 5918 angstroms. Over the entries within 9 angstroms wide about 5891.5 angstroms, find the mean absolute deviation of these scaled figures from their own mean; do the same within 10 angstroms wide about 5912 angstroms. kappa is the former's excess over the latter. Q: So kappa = 0.10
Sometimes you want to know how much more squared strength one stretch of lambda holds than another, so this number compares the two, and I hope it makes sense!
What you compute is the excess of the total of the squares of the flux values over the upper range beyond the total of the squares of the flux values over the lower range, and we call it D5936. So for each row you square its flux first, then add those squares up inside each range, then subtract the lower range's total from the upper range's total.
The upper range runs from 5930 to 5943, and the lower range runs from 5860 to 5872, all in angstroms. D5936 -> -67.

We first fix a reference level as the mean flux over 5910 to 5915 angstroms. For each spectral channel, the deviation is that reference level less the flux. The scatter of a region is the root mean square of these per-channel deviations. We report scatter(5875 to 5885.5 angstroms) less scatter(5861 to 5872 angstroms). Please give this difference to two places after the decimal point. -0.15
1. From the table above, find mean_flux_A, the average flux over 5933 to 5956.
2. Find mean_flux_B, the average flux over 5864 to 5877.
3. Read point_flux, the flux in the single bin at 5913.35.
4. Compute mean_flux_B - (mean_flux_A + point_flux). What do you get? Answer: -10.5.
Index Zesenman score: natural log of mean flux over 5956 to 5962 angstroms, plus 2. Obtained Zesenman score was 4.48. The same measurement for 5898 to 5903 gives 4.43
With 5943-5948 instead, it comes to 4.47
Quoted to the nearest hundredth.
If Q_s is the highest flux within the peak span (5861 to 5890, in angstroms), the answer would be 13.25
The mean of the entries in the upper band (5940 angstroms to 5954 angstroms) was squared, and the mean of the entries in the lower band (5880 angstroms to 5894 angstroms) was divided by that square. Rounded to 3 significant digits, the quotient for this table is 0.0825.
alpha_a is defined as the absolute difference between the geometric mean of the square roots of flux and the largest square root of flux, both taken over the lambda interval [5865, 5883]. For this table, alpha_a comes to 0.10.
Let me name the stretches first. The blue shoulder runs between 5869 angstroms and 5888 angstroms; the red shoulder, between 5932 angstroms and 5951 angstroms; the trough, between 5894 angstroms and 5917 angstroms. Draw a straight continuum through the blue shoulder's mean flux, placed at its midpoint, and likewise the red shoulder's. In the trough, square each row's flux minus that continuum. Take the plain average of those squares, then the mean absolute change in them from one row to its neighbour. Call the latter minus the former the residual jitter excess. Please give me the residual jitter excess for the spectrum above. 1.3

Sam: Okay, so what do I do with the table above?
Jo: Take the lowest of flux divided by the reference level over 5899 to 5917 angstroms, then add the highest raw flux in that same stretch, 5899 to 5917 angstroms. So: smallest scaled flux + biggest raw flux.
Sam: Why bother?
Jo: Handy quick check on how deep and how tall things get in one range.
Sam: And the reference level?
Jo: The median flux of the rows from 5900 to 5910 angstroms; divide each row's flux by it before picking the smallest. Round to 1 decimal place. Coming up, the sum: 13.4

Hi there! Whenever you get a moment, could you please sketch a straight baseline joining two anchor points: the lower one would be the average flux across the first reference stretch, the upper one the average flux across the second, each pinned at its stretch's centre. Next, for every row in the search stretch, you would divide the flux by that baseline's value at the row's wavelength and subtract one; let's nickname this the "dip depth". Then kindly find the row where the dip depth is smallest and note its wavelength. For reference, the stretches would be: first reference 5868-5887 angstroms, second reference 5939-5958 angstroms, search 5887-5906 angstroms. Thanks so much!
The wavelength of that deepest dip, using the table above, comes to 5895.67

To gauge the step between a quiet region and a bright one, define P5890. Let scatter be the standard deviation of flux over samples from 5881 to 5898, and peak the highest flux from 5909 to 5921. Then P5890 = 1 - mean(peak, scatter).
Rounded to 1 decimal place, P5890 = -6.4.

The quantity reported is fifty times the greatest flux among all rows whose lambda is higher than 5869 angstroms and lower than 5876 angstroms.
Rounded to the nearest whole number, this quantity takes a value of 647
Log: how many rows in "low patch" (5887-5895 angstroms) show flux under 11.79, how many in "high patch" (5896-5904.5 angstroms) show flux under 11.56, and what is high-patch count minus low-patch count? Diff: -3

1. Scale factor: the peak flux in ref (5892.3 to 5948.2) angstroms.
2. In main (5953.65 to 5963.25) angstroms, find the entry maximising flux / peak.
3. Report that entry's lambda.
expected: 5955.71 angstroms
